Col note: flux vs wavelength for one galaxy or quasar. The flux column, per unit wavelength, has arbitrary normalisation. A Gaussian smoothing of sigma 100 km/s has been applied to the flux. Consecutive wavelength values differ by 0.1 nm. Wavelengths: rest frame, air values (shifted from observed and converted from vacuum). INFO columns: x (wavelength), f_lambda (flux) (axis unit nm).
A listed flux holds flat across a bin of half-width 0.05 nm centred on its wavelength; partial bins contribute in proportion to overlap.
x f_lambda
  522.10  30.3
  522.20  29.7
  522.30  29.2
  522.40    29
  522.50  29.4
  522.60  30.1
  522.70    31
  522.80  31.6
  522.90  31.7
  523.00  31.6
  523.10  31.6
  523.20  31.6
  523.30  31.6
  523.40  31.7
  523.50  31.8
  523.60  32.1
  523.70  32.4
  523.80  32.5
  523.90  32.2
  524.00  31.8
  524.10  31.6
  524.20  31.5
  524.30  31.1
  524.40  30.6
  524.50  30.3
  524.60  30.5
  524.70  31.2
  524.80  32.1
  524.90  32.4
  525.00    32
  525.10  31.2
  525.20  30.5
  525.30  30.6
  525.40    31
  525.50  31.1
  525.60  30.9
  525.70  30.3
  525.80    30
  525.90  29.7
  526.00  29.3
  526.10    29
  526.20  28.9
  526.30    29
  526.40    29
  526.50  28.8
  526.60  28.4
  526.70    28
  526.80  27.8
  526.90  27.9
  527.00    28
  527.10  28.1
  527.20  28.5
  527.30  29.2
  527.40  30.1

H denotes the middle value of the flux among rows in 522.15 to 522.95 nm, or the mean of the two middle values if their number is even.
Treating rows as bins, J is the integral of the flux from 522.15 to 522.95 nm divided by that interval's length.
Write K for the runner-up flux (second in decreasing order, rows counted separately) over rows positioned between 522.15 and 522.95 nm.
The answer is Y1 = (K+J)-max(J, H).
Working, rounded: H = 29.9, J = 30.2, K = 31.6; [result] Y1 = 31.6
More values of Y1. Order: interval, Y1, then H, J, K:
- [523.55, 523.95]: 32.4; 32.3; 32.3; 32.4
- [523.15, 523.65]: 31.8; 31.7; 31.8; 31.8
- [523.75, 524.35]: 32.2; 31.7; 31.8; 32.2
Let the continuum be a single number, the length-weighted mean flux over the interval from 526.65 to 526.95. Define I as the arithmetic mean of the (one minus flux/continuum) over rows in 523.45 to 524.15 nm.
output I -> -0.149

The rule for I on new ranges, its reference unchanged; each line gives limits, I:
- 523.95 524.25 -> -0.134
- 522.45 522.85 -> -0.094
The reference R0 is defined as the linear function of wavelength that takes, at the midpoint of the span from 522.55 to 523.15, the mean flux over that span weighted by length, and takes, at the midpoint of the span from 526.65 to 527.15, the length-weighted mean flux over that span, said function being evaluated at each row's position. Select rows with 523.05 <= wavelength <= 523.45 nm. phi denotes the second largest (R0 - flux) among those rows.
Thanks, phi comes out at -0.6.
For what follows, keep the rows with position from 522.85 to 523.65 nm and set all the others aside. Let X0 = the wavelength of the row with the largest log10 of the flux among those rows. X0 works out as 523.60 nm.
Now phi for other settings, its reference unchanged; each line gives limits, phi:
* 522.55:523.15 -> 0.4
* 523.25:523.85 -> -0.9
